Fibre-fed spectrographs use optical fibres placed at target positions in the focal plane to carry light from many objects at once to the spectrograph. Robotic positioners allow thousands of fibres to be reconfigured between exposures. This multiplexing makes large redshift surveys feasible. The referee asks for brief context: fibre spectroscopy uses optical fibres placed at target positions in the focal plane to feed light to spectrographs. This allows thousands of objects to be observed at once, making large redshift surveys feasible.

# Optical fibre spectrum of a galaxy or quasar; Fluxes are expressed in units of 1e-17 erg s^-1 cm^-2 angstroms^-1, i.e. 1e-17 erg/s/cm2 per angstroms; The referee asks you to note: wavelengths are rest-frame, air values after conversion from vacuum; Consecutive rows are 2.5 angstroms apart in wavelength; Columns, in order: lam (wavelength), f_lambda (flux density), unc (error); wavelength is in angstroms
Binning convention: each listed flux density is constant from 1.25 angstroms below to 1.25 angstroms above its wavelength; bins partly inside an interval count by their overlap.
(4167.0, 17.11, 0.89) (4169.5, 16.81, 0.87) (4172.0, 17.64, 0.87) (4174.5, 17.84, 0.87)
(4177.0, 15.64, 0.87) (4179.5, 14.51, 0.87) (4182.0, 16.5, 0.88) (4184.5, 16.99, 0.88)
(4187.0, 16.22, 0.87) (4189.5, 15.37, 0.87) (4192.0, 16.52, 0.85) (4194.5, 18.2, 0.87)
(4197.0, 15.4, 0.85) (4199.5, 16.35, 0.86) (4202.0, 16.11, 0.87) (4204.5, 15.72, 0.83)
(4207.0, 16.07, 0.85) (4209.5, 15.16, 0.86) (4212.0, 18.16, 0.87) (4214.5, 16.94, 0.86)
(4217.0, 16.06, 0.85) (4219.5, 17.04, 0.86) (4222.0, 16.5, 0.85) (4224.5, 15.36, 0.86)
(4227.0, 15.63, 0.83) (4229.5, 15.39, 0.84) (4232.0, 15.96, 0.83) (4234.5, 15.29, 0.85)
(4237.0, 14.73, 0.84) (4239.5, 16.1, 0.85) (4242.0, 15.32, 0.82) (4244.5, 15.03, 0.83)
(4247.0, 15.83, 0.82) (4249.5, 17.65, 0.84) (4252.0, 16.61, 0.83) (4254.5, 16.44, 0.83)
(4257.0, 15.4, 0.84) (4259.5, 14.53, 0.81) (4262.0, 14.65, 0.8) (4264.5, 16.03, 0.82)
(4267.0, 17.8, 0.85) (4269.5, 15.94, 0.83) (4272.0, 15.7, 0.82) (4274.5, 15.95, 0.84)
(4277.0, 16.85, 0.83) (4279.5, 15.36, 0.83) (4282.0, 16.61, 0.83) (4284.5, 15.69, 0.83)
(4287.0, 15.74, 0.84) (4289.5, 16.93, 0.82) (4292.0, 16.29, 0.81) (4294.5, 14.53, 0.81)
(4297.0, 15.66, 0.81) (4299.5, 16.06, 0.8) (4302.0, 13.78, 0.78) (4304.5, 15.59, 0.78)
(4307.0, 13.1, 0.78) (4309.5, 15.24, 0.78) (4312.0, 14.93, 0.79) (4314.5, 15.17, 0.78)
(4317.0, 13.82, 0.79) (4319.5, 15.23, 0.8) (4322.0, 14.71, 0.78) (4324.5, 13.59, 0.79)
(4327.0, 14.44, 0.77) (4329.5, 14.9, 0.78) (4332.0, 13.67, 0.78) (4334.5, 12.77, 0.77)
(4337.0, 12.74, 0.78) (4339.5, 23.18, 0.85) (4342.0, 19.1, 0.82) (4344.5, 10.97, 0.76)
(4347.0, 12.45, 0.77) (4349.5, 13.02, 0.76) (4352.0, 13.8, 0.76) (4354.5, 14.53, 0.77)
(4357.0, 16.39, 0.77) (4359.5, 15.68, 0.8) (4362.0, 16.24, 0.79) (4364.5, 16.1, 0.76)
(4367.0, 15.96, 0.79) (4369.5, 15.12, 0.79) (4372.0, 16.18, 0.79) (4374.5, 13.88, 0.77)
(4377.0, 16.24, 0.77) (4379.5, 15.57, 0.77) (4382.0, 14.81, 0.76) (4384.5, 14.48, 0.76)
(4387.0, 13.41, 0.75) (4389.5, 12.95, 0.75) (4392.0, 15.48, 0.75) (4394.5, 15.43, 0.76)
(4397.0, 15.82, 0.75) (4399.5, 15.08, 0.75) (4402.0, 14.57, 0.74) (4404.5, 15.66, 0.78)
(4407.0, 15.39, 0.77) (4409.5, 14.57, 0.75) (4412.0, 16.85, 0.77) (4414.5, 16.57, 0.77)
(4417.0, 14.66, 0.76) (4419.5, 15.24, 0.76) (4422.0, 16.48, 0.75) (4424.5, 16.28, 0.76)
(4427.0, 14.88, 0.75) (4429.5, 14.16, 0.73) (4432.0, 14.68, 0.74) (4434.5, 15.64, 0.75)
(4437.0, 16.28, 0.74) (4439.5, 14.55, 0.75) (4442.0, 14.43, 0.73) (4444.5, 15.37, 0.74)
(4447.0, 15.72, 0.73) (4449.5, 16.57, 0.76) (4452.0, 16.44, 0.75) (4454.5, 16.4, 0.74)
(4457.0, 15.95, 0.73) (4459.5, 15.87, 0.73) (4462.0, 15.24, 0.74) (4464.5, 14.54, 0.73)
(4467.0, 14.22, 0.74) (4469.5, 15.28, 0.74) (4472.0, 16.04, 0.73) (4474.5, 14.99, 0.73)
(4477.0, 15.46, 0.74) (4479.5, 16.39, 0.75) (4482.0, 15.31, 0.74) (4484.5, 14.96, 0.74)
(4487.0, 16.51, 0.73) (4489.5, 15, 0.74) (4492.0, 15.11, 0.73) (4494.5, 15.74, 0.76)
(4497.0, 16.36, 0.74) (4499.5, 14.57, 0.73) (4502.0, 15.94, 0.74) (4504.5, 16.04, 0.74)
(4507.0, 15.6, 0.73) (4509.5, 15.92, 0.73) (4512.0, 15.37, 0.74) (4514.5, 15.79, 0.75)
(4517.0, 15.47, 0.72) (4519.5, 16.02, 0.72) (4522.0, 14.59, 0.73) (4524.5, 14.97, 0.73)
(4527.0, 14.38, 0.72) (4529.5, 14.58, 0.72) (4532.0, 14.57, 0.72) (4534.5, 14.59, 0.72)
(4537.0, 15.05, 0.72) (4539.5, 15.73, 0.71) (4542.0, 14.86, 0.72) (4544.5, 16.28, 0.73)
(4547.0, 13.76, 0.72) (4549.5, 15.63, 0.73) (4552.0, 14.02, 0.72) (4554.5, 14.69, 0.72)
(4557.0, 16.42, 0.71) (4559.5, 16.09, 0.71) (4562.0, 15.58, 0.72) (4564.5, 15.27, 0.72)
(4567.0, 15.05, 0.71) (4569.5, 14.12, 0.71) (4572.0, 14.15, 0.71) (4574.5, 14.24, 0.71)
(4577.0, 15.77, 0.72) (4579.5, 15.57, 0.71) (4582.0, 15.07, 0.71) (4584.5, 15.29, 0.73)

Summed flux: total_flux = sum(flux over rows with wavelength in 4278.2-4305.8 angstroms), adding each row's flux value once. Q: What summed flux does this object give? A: 172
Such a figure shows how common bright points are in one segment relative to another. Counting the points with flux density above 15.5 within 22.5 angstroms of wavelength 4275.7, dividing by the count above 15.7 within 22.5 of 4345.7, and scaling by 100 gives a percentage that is 217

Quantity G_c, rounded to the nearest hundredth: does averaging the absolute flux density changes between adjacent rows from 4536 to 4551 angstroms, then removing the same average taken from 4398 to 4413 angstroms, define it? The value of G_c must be 0.48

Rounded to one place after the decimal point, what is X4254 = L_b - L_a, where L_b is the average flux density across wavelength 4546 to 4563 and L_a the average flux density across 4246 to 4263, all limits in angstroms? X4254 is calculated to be -0.7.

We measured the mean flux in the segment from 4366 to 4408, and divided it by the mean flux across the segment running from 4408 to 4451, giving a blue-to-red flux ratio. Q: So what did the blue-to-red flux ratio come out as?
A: 0.97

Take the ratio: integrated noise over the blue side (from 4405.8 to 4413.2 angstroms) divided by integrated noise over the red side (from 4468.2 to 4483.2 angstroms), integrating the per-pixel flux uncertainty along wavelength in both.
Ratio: 0.5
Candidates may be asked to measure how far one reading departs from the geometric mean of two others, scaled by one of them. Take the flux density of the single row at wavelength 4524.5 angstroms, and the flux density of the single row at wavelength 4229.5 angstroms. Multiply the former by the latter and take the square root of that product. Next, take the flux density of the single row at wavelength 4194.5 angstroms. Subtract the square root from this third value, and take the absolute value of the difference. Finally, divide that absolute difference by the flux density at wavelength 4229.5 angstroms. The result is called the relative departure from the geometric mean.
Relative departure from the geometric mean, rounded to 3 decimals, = 0.196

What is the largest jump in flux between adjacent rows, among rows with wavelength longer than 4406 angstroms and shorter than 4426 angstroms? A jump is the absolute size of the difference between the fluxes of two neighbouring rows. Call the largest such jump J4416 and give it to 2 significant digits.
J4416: 2.3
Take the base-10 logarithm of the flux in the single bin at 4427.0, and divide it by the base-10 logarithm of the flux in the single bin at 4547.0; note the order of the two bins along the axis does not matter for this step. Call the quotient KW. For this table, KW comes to 1.03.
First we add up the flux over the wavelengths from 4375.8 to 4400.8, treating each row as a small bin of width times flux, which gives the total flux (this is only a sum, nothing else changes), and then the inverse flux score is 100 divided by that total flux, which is 0.27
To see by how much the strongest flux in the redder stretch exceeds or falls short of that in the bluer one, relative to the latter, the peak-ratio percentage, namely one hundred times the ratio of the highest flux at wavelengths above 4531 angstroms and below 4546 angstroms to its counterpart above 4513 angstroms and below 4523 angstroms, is 102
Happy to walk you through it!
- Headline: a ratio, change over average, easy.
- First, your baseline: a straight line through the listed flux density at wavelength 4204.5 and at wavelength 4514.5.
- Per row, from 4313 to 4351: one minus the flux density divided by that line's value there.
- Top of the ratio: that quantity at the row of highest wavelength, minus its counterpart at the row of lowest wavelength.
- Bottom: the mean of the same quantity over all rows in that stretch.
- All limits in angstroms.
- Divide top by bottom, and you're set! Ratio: 2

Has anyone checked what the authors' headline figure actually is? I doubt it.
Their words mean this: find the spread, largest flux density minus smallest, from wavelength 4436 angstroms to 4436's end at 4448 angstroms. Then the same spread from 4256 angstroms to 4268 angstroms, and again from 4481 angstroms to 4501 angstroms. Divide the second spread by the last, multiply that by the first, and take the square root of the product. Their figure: 1.77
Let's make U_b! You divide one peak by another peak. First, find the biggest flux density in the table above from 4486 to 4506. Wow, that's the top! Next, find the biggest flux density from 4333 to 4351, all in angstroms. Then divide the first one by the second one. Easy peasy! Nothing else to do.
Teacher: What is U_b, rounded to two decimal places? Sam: 0.71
